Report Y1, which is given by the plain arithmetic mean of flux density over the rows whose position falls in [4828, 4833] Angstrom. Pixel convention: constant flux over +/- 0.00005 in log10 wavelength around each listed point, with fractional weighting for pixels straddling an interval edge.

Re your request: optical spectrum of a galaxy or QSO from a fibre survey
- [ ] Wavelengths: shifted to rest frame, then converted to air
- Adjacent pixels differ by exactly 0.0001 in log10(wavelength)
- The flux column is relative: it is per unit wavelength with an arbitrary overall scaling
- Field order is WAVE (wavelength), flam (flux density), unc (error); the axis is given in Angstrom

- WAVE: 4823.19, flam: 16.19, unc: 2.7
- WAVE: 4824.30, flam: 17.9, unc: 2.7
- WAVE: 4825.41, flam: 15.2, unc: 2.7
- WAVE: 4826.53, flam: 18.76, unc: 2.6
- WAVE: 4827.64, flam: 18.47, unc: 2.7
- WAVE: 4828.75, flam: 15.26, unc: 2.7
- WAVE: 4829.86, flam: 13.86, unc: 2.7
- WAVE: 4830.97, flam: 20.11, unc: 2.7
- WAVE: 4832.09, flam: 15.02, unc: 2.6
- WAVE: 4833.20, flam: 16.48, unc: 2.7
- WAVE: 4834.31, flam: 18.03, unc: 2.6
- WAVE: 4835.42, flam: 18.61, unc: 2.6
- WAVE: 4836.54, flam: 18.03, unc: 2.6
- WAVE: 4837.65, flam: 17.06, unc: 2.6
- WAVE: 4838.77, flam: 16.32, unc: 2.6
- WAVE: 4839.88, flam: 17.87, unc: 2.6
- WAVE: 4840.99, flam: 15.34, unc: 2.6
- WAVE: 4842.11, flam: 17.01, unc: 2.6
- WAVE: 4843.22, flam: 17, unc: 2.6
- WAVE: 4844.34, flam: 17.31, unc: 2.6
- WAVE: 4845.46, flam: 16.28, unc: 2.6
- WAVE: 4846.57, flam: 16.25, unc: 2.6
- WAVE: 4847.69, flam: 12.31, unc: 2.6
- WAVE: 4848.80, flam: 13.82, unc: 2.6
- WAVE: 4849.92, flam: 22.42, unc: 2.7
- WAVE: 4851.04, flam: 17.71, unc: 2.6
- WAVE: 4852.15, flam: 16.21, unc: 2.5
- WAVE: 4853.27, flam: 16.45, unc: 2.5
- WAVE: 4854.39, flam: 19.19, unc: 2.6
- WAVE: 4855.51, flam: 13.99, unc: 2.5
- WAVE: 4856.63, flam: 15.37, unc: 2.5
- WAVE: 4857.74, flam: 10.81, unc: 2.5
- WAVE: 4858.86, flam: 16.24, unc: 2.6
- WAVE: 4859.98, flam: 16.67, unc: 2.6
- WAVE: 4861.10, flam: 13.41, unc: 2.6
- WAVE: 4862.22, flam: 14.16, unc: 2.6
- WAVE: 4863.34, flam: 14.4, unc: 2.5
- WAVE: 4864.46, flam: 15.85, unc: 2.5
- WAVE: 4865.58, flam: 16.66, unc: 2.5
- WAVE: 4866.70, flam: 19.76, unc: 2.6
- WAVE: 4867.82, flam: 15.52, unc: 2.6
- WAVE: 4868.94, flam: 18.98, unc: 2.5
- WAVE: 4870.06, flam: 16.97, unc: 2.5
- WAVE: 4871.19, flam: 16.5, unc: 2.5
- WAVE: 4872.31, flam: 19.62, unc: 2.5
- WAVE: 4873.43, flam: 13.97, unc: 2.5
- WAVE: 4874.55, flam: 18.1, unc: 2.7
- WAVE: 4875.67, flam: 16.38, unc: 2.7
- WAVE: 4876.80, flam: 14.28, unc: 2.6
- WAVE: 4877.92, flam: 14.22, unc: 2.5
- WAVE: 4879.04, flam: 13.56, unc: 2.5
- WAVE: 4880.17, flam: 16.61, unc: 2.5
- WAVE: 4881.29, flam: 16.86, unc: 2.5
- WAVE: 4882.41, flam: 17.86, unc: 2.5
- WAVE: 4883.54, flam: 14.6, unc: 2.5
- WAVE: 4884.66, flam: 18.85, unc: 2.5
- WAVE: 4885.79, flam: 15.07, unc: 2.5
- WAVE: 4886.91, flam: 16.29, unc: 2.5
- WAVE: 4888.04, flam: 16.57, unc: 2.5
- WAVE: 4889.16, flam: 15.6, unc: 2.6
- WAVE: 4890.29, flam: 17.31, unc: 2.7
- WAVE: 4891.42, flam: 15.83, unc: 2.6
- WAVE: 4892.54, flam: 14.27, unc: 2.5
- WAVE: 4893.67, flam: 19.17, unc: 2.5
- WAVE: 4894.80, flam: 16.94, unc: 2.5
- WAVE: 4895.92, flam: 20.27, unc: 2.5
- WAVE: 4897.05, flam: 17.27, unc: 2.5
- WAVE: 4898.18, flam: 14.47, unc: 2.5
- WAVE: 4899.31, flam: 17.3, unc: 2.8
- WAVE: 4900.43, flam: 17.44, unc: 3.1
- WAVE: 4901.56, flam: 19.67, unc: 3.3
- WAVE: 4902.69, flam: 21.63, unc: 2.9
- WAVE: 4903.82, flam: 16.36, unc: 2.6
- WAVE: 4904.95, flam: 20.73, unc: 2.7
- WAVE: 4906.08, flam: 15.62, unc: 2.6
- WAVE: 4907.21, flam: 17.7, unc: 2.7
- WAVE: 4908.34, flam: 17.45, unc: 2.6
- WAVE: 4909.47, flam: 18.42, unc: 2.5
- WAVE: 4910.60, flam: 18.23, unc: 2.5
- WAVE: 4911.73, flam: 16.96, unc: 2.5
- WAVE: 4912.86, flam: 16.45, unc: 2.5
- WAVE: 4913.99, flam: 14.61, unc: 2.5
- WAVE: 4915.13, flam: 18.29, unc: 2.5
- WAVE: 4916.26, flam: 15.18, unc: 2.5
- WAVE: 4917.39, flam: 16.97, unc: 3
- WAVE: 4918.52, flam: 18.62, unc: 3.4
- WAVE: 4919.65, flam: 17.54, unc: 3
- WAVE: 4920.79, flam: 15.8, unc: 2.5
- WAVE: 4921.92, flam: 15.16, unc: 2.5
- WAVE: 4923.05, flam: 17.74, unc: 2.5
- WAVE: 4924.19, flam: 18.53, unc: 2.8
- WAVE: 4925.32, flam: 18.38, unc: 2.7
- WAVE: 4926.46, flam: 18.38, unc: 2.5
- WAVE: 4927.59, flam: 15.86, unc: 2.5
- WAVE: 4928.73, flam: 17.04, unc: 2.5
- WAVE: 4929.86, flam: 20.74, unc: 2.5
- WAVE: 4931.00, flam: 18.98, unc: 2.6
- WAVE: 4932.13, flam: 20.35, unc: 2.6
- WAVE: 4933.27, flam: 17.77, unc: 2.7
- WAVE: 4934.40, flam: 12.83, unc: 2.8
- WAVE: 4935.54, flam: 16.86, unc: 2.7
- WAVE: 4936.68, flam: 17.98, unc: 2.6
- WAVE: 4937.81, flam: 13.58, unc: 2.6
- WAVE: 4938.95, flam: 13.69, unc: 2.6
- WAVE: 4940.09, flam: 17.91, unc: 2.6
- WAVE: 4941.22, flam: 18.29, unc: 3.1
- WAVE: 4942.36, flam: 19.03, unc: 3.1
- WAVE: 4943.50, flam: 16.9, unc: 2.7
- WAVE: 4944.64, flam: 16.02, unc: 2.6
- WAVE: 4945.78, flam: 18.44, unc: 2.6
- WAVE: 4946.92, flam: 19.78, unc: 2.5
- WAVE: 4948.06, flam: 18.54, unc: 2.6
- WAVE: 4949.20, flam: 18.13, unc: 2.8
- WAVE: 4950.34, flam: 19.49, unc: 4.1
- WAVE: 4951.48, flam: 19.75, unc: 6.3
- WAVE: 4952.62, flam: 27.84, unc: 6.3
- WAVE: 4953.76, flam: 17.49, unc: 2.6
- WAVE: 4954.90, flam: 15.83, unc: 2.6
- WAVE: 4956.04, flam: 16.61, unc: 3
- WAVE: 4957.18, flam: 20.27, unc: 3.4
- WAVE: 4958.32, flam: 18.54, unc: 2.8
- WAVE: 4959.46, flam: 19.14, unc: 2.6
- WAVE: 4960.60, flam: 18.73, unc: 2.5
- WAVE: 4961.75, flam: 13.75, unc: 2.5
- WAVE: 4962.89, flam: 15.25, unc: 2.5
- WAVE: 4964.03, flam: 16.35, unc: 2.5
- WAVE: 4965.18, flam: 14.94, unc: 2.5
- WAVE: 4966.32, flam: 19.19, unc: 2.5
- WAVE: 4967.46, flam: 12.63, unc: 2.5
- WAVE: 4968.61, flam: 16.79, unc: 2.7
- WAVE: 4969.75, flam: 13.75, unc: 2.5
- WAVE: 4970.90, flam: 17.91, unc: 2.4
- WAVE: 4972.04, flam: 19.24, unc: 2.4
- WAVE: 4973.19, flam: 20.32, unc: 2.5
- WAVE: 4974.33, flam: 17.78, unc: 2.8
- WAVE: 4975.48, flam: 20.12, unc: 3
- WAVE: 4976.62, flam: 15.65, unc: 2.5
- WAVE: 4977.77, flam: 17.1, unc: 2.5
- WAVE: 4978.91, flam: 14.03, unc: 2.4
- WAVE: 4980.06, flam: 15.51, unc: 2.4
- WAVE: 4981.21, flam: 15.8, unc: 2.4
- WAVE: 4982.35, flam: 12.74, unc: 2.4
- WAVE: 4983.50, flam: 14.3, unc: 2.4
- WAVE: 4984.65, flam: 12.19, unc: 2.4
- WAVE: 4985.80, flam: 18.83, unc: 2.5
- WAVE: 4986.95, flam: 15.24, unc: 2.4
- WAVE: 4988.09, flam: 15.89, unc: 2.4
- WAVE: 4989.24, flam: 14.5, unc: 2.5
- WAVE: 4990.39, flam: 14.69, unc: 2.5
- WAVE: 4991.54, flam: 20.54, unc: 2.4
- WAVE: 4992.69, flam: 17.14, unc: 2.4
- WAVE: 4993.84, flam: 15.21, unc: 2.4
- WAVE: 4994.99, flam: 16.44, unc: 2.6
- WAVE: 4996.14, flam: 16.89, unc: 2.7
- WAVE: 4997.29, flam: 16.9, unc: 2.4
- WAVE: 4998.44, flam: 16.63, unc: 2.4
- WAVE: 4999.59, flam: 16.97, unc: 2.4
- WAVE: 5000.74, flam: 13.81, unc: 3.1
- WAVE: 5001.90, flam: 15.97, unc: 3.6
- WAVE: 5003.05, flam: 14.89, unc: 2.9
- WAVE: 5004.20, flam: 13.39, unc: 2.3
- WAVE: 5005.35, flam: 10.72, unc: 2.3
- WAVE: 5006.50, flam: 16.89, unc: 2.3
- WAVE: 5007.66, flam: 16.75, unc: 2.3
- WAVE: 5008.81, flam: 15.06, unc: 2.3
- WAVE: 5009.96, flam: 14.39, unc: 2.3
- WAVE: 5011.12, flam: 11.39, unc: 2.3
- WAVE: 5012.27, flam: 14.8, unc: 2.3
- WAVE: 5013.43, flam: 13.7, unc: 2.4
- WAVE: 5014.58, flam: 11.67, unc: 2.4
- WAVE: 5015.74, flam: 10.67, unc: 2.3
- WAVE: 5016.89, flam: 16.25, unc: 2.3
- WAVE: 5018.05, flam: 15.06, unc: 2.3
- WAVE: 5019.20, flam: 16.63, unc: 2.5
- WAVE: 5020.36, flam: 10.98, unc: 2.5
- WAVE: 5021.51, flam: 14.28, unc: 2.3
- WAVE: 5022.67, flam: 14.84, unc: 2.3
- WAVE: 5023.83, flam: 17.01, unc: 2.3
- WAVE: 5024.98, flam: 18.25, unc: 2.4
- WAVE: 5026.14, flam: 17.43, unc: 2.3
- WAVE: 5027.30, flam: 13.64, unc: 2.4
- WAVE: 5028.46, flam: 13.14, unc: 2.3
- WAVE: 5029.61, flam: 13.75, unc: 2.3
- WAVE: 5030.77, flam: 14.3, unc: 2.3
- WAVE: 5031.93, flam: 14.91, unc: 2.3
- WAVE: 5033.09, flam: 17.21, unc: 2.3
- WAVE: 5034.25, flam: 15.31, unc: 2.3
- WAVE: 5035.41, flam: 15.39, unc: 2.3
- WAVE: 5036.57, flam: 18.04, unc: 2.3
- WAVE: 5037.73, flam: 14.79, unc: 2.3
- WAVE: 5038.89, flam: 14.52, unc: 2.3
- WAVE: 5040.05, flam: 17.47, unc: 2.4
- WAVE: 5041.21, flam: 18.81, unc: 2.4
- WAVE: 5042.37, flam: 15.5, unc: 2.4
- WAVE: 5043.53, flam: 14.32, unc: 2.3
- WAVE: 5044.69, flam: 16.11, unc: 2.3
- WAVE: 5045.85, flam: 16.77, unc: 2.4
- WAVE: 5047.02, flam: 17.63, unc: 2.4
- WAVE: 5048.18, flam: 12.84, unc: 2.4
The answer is 16.1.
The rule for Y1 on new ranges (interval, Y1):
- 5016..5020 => 16.0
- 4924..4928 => 17.8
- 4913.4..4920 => 16.9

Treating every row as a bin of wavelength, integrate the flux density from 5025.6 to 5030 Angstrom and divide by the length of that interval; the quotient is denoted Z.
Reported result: 14.5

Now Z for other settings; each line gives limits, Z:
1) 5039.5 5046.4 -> 16.5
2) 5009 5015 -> 13.4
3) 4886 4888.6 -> 16.3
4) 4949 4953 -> 21.3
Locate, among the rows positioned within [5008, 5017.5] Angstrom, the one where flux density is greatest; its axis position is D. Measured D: 5016.89 Angstrom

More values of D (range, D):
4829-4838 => 4830.97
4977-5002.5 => 4991.54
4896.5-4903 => 4902.69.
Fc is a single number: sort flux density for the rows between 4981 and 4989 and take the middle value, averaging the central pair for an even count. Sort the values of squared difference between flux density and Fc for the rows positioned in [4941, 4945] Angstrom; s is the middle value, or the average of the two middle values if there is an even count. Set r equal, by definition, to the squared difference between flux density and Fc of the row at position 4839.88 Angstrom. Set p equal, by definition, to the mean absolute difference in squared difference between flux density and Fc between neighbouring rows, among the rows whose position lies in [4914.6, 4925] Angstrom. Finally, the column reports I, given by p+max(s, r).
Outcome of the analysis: 12.3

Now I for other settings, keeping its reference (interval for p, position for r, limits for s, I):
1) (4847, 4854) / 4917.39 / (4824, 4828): 30.2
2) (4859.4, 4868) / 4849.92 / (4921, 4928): 57.9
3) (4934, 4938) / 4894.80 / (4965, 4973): 11.1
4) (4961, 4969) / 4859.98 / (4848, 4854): 7.6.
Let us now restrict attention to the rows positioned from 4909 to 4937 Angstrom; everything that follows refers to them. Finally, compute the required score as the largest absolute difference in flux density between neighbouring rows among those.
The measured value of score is 4.9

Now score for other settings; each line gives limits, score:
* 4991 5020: 6.2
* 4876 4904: 5.3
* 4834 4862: 8.6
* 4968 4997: 6.6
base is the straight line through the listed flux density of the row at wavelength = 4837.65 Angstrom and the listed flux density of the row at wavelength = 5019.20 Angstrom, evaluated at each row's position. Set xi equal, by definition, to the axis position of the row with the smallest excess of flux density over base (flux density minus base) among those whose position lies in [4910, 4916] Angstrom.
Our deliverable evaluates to 4913.99 Angstrom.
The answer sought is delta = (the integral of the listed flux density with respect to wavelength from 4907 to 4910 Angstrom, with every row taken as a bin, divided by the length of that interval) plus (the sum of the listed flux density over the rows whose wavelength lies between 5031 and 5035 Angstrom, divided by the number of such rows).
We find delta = 33.7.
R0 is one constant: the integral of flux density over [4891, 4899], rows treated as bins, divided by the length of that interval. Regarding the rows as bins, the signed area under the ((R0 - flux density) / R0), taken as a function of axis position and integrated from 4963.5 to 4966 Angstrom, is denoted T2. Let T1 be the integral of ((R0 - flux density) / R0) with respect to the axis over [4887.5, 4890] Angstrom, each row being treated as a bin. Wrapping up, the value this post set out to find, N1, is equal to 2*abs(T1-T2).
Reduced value 0.07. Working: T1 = 0.10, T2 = 0.14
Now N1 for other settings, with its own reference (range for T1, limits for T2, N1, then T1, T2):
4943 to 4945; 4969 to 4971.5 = 0.19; 0.05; 0.14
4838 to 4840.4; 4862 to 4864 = 0.65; -0.02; 0.30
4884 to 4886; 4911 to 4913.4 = 0.09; -0.03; 0.02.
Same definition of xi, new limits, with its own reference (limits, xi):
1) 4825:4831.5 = 4829.86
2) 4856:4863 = 4857.74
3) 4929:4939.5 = 4934.40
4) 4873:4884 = 4879.04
